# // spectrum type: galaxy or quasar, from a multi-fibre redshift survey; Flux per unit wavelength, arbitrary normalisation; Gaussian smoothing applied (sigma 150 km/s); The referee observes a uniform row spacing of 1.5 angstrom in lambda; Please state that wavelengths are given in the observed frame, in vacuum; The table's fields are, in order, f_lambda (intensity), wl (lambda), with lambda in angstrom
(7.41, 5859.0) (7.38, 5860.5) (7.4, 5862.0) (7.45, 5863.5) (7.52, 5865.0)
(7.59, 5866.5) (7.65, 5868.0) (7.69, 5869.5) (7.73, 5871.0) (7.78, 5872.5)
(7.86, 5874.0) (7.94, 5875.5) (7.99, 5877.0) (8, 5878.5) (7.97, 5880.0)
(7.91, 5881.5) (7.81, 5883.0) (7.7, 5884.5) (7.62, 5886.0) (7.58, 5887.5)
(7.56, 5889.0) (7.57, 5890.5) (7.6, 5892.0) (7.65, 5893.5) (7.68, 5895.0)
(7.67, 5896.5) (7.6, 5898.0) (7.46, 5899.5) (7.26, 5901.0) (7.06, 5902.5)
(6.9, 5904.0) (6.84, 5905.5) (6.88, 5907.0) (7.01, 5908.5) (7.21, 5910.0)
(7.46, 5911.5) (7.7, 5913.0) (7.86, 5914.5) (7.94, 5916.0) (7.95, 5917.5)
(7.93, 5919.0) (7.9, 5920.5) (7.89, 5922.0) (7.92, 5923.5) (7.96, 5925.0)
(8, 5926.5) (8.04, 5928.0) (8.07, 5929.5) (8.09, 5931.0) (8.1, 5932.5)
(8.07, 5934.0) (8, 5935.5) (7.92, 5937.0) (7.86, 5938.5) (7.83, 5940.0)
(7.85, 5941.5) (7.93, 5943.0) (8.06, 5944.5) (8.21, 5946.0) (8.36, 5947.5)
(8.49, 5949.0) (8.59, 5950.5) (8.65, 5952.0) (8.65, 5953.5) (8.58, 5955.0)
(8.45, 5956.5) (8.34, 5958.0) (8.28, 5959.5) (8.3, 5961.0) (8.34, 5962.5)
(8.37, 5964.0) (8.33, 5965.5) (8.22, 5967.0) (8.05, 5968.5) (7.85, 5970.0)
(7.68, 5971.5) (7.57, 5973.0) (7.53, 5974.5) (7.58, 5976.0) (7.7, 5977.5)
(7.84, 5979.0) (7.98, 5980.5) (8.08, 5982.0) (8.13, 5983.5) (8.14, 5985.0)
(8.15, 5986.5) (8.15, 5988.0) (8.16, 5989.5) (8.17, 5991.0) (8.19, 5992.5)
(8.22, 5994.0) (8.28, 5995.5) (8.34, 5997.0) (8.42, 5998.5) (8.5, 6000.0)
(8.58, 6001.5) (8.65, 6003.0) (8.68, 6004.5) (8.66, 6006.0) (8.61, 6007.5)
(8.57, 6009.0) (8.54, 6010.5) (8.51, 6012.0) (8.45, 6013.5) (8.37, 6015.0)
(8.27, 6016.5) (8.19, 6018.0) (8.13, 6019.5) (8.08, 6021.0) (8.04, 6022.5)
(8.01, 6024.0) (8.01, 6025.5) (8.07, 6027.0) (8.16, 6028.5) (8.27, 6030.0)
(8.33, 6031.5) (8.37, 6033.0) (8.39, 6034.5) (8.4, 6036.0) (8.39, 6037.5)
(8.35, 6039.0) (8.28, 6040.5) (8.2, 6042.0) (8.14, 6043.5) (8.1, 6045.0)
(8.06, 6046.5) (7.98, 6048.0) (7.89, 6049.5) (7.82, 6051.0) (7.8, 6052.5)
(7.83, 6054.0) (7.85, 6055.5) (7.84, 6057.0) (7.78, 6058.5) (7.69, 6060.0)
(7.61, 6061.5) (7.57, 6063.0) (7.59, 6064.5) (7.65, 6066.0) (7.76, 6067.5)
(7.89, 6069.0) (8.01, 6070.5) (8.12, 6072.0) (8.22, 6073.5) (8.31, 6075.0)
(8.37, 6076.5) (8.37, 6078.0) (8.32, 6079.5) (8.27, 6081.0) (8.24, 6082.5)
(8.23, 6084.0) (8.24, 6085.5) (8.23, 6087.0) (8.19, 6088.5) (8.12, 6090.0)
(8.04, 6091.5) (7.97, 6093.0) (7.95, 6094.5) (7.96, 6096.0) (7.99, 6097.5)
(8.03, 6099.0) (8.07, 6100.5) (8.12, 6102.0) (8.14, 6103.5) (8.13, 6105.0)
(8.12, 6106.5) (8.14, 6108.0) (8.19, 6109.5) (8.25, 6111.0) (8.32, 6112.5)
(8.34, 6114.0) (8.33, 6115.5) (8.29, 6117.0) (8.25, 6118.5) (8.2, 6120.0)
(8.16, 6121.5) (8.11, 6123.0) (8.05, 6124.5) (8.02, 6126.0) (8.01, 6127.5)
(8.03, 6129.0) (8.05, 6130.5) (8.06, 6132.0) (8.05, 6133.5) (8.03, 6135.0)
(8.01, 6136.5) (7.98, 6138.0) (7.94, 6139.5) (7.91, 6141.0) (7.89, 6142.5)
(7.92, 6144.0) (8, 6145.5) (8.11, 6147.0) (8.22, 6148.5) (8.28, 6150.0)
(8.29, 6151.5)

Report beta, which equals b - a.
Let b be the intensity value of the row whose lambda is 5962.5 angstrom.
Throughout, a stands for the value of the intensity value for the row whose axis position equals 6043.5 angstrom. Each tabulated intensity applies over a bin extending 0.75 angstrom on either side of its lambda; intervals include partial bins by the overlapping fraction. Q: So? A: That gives 0.2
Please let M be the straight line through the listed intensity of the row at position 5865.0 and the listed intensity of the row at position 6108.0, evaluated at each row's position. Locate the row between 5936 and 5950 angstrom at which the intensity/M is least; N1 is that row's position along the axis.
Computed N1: 5940.0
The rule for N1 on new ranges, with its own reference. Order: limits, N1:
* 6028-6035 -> 6028.5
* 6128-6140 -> 6139.5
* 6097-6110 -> 6097.5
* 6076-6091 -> 6090.0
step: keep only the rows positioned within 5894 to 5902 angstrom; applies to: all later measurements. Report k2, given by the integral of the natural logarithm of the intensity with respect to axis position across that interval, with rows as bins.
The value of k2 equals 16.1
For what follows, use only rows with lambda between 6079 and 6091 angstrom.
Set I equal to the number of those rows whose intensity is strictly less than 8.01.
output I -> 0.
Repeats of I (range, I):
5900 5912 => 8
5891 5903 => 8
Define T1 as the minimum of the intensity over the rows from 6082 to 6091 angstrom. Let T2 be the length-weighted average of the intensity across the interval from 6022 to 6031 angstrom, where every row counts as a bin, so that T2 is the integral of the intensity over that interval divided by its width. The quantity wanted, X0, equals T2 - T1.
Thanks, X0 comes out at -0.02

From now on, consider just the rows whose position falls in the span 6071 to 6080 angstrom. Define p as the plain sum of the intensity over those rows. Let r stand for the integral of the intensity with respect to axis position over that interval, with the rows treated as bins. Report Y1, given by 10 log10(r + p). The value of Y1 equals 20.94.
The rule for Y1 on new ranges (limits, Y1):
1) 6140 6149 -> 20.79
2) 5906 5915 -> 20.42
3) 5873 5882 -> 20.76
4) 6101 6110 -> 20.87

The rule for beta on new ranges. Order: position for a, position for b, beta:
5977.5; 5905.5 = -0.9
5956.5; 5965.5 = -0.1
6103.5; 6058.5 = -0.4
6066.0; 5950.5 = 0.9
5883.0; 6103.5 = 0.3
